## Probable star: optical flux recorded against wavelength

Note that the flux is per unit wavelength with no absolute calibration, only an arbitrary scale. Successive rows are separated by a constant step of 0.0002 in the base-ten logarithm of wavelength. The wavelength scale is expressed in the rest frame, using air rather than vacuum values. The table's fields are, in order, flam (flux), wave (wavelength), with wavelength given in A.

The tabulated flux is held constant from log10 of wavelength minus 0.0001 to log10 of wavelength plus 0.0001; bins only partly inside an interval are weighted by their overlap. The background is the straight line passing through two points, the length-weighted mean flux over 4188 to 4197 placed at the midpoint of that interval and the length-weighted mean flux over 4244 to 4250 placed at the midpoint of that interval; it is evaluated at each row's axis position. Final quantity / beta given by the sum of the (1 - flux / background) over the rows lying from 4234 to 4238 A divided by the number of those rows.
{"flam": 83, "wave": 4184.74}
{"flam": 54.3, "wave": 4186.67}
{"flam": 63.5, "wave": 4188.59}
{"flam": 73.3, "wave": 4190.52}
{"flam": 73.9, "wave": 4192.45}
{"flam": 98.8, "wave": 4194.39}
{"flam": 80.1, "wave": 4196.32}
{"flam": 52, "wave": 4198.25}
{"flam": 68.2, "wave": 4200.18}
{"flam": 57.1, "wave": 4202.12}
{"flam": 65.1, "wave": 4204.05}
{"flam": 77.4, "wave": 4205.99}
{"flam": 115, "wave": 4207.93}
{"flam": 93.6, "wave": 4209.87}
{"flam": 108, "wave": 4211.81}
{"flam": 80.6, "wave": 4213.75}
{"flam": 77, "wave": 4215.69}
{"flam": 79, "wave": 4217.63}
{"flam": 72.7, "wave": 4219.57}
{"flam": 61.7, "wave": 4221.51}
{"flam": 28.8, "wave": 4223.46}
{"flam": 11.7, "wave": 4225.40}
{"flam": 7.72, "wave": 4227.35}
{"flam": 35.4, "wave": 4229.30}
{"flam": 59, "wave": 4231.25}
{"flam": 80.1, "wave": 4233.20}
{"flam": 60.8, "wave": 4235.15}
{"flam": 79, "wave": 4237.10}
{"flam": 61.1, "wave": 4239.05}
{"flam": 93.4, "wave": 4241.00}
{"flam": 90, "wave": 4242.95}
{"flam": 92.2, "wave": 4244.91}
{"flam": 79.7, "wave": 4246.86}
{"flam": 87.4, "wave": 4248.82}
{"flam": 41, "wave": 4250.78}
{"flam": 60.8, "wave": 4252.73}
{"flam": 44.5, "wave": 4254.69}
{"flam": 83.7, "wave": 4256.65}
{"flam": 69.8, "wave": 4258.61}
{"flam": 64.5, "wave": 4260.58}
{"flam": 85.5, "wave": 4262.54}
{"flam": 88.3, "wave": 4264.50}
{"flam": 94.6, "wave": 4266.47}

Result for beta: 0.16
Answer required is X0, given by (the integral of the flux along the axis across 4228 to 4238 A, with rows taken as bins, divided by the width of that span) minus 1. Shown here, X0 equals 60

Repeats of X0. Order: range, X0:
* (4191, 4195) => 82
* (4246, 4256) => 62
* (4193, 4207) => 70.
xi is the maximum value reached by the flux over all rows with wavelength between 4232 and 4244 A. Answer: 93.4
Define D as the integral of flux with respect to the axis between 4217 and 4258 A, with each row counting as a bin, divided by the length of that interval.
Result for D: 62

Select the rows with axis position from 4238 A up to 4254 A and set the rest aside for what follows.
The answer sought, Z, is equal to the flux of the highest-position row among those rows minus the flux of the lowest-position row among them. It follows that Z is 0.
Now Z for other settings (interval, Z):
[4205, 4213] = 31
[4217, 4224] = -50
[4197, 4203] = 5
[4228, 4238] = 44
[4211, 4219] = -29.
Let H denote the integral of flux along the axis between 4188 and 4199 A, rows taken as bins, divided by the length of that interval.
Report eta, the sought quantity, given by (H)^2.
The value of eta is 5526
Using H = 74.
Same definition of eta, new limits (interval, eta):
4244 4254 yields 5086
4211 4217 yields 7658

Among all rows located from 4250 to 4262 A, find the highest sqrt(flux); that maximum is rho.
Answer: 9.1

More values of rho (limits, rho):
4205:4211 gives 10.7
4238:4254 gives 9.7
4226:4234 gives 8.9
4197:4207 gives 8.8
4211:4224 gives 10.4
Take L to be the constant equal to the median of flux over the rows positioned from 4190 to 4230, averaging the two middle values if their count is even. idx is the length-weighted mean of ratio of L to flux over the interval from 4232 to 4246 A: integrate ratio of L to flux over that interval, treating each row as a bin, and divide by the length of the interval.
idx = 0.95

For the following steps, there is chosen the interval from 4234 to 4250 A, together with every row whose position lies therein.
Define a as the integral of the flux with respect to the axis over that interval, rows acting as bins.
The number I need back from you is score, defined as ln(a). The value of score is 7.15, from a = 1280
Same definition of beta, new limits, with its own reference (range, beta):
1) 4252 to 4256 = 0.39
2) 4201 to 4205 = 0.23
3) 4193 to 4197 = -0.14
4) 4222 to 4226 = 0.75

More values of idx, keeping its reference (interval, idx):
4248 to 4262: 1.21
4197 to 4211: 1.03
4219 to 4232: 3.51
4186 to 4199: 1.07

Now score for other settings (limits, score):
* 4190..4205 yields 6.97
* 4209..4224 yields 7.04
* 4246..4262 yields 6.97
